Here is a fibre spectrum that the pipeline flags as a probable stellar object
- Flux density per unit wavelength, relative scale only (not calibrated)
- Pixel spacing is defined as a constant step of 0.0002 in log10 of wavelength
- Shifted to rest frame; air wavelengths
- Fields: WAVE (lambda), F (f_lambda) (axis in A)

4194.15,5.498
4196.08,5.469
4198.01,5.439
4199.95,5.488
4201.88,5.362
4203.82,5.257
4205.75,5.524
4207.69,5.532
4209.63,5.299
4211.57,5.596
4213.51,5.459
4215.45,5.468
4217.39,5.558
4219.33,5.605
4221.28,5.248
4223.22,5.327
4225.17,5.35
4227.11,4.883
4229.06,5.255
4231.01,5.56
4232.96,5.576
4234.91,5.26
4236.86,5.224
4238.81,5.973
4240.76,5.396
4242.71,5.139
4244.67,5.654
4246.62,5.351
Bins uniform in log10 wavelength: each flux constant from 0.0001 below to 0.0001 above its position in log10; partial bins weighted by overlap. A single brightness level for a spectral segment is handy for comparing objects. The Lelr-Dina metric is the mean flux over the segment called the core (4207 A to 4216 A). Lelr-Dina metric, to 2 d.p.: 5.47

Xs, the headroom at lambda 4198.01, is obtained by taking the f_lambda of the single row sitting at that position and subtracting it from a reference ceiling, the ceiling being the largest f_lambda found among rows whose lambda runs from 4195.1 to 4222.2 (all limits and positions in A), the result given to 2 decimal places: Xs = 0.17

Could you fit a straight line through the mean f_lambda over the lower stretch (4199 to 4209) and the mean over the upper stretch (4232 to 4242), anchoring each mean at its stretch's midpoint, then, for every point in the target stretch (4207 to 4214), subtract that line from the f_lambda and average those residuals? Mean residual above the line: 0.03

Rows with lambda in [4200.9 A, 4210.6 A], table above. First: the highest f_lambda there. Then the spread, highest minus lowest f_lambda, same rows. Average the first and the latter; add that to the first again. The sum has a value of 8.44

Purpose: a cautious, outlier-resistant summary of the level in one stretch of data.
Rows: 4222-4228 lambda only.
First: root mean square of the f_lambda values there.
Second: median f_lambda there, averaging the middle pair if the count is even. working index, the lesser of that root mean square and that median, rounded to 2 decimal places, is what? 5.19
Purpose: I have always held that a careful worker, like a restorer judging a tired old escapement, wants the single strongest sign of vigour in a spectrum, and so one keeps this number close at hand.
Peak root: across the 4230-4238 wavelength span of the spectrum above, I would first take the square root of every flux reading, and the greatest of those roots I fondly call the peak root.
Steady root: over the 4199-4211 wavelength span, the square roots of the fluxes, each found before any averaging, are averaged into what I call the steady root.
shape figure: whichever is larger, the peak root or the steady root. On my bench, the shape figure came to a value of 2.36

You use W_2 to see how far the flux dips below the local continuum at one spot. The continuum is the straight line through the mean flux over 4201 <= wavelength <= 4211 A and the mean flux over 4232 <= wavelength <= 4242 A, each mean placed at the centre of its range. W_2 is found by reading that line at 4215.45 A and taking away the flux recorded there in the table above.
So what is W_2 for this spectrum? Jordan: -0.04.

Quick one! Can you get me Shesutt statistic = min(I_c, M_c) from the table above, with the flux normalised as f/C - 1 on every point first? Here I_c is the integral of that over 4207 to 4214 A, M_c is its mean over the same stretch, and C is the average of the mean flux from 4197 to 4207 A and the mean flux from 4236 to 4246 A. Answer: 0.00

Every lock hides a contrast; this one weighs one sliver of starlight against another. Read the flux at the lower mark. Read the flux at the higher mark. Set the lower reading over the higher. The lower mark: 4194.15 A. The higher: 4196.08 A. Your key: 1.01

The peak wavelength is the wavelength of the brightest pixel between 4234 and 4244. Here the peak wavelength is 4238.81 A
